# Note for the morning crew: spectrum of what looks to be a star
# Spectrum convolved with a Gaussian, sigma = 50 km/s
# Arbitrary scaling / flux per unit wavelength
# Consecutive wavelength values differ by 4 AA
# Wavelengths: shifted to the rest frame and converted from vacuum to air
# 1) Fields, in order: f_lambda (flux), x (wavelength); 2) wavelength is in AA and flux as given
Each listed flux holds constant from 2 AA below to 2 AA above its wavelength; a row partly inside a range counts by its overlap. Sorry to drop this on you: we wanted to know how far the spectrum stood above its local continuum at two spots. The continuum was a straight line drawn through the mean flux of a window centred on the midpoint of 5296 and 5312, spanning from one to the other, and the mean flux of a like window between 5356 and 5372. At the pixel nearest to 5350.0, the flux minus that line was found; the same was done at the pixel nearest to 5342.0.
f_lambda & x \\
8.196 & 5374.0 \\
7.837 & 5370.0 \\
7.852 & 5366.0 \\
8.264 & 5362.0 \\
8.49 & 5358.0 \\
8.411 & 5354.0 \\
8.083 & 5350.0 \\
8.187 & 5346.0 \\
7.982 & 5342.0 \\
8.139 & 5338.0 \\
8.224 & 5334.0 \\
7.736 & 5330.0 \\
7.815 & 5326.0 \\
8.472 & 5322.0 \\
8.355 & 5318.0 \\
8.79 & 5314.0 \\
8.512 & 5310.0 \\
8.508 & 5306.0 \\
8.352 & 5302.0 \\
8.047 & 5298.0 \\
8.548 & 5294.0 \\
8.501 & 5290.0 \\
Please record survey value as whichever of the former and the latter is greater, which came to -0.1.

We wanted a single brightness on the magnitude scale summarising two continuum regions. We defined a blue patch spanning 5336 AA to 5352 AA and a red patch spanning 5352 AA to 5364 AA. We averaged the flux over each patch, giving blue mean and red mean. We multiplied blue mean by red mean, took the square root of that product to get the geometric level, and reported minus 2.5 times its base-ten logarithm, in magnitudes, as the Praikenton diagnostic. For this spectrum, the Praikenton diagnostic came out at -2.290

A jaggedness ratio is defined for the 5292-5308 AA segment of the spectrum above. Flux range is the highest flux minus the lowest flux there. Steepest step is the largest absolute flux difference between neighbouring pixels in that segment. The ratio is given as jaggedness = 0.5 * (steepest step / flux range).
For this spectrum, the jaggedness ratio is 0.50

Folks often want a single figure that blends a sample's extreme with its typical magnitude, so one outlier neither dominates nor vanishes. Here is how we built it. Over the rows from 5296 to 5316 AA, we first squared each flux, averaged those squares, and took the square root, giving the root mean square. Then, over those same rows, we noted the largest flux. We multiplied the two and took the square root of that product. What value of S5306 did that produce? 8.62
